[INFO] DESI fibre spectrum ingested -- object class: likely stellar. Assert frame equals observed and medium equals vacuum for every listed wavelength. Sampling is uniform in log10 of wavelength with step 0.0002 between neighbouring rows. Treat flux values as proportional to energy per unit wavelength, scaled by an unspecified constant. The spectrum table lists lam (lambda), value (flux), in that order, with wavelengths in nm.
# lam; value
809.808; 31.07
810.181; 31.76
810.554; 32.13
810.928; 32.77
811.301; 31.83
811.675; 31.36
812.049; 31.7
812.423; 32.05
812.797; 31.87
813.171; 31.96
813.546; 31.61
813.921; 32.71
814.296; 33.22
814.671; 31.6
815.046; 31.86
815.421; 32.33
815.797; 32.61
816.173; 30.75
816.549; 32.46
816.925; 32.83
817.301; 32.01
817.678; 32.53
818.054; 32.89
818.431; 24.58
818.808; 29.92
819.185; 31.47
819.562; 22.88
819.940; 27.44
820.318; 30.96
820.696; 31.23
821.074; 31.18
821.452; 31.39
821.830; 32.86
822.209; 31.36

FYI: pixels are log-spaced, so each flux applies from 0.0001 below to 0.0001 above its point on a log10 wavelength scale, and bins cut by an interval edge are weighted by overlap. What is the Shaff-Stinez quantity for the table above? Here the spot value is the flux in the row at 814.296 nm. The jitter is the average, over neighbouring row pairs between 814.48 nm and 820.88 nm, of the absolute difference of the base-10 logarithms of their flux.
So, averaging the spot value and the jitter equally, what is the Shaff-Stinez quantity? 16.6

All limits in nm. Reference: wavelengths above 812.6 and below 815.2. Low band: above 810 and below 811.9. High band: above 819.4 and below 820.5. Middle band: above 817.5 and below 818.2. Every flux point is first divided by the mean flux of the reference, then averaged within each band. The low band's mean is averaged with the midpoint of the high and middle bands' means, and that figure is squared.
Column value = 0.928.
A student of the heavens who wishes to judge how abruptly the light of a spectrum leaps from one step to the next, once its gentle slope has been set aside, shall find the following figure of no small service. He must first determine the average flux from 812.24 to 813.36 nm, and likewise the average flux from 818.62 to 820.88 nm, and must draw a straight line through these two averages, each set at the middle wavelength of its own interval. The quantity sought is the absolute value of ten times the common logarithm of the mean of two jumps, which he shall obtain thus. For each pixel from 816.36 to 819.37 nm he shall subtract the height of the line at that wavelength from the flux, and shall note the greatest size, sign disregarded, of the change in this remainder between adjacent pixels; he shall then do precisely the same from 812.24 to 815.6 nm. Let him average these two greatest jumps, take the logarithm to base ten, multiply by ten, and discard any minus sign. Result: 6.8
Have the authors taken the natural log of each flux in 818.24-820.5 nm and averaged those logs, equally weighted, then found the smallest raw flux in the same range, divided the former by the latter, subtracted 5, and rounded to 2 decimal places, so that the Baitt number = -4.85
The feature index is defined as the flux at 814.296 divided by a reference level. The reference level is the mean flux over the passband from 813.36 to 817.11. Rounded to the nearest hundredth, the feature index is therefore 1.03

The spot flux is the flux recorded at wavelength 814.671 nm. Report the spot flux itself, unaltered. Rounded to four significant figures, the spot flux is 31.60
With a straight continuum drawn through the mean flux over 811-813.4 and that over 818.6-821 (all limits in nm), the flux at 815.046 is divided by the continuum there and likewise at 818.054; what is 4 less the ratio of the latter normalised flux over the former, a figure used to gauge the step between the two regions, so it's 2.93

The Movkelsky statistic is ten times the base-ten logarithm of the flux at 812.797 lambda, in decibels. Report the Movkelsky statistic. 15.03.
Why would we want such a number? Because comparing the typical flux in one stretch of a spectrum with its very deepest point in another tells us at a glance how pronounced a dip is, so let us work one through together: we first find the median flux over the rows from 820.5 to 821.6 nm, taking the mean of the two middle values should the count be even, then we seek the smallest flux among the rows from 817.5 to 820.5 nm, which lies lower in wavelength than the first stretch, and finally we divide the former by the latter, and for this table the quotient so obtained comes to 1.36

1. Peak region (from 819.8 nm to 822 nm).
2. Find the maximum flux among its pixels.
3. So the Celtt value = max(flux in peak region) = 32.86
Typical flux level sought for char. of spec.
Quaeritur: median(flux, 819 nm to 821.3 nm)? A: 31.1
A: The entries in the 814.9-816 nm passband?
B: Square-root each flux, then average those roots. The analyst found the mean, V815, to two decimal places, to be 5.68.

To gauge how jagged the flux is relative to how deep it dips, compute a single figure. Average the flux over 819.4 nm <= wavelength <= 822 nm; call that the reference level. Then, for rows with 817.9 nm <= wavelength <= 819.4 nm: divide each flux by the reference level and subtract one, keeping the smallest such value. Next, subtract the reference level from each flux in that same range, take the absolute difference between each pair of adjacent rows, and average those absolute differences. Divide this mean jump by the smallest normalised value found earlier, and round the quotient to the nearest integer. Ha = -29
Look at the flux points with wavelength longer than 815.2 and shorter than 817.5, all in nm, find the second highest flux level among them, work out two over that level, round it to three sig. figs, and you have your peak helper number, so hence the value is 0.0613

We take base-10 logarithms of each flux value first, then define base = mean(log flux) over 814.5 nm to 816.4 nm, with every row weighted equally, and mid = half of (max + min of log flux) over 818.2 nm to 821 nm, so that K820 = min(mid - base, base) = -0.074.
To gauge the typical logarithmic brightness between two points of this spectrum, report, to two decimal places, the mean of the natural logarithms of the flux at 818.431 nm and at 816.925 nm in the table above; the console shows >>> 3.35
